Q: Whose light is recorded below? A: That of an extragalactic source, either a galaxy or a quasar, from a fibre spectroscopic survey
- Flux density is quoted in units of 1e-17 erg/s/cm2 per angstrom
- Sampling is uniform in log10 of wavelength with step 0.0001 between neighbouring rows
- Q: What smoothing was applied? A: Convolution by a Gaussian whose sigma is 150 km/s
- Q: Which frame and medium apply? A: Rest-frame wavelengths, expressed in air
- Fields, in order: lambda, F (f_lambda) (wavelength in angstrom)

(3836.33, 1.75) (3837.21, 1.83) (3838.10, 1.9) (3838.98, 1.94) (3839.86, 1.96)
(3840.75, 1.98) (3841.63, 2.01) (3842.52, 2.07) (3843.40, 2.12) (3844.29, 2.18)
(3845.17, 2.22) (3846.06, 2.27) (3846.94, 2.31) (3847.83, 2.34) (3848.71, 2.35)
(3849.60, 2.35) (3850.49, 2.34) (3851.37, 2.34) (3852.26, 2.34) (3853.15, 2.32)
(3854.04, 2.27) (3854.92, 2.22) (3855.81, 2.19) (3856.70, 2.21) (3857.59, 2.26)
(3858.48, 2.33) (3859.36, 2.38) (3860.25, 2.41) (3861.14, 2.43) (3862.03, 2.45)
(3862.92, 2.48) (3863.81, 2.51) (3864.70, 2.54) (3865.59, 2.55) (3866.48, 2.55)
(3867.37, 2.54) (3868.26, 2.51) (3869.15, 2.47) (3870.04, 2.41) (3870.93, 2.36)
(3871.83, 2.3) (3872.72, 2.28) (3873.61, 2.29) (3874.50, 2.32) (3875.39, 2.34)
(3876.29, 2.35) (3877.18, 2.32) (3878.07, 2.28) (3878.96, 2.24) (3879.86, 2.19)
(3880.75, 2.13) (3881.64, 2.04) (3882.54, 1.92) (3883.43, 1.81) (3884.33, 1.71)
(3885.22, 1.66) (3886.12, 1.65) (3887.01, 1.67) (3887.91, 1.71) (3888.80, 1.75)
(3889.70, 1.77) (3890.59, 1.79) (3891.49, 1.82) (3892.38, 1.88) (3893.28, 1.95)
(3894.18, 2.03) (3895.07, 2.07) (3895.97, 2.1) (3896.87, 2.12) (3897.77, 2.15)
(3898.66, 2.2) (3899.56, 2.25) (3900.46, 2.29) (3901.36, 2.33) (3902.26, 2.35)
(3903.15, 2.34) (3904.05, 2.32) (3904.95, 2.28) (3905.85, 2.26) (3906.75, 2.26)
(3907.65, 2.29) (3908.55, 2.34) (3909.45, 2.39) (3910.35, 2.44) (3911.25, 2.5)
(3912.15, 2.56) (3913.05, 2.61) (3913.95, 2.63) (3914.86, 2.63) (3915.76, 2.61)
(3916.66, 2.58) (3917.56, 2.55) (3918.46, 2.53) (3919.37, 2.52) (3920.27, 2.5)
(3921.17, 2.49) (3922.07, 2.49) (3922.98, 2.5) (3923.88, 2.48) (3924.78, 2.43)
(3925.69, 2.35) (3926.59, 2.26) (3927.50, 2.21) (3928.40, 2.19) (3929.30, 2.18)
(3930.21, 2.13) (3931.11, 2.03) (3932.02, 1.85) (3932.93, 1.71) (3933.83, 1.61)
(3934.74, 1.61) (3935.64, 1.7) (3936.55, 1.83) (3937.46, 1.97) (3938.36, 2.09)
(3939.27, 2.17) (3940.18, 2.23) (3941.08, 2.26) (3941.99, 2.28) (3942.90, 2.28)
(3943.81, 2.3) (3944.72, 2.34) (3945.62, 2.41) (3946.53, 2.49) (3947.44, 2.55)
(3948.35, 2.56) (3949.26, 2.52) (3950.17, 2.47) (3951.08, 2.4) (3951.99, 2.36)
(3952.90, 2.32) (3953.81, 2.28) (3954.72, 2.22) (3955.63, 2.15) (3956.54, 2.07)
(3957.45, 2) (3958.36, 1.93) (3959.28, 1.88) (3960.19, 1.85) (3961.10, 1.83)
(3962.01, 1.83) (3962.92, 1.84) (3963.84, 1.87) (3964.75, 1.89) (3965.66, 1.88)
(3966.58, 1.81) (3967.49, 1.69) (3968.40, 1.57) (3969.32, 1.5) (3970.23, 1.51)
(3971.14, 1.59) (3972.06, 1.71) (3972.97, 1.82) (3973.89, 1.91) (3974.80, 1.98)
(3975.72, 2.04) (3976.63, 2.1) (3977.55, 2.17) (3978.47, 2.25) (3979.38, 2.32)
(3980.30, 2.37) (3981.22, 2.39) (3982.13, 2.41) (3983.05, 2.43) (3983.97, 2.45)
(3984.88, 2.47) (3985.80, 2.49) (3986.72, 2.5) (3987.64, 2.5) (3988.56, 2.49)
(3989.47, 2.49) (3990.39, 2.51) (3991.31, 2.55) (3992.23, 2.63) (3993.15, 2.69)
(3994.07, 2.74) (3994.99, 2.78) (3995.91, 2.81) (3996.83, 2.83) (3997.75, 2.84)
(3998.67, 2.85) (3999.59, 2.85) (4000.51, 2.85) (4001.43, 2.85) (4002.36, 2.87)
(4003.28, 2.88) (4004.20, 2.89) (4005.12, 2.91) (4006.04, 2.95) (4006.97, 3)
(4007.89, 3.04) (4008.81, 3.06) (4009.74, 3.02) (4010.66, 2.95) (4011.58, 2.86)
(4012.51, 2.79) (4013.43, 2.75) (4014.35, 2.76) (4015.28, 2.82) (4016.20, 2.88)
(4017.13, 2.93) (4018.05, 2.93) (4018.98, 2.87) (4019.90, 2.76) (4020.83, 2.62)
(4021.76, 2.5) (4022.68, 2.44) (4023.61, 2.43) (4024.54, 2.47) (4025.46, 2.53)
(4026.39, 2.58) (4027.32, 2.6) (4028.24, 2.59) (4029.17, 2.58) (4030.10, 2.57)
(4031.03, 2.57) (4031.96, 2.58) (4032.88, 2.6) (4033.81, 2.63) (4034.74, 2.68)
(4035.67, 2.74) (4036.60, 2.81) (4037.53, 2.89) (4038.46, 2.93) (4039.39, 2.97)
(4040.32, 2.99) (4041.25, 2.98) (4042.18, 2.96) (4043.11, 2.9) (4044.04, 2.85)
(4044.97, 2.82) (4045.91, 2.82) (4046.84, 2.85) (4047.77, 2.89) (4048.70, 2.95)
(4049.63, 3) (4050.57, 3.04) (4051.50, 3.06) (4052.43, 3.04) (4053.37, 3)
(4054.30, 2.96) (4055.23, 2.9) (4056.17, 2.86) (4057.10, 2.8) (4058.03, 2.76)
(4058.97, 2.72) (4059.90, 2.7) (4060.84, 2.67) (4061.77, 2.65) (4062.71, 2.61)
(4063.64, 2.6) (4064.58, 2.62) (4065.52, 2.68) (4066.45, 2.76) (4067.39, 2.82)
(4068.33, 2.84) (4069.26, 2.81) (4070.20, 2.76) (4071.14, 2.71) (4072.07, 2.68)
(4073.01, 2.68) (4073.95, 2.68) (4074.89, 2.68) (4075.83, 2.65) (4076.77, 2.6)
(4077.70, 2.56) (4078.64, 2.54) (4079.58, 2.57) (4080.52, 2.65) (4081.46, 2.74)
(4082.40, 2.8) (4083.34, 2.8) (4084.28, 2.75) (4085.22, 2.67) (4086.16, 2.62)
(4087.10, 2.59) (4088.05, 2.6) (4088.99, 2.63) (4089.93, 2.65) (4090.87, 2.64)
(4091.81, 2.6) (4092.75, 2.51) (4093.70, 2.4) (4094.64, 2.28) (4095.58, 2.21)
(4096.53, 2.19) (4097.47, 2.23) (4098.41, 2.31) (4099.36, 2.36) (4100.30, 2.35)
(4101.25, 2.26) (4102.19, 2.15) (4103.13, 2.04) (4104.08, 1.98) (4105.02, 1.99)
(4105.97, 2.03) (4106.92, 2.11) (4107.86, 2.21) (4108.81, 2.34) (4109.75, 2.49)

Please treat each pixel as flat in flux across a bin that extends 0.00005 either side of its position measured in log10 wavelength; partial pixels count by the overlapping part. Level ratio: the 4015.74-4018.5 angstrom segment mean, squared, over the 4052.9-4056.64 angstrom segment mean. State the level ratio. 2.90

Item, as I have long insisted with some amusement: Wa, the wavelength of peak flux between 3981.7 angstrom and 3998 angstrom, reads 3997.75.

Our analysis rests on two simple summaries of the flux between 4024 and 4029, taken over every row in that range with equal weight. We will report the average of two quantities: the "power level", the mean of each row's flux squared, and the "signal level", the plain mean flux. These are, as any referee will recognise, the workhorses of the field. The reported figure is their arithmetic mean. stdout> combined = 4.5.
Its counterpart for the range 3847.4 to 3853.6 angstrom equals 3.9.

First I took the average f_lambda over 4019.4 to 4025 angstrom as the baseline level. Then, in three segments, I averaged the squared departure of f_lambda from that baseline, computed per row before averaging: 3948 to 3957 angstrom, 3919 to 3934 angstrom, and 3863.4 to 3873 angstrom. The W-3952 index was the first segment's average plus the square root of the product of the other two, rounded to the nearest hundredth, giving 0.12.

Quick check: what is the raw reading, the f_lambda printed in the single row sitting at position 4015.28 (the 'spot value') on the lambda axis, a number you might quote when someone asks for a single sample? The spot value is 2.82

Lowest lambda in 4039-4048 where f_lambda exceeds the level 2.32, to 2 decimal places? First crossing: 4039.39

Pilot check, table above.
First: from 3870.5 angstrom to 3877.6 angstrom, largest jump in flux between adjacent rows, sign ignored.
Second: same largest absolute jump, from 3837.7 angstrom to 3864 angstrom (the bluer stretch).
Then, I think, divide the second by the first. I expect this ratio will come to 1.2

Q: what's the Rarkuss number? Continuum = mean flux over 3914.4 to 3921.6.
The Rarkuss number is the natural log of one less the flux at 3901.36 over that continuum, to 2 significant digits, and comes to -2.4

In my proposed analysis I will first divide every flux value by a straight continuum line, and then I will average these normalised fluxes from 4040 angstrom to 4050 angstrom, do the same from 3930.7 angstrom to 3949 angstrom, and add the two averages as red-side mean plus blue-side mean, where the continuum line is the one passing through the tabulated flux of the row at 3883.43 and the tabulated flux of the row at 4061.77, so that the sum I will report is 2.15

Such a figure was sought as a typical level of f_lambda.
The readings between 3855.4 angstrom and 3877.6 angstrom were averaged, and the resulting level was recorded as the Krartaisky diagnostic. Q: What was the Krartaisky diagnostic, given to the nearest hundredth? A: 2.39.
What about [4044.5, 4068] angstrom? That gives 2.82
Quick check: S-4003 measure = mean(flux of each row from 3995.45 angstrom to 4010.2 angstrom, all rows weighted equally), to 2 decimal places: 2.91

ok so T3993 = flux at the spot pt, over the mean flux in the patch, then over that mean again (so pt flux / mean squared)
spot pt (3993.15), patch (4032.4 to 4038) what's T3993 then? 0.36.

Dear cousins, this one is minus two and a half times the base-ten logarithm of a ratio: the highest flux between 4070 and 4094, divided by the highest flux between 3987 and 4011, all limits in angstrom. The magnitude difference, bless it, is 0.10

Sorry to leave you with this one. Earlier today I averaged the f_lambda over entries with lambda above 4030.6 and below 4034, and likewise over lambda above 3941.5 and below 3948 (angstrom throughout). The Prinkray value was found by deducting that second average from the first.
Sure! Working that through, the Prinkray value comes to 0.22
